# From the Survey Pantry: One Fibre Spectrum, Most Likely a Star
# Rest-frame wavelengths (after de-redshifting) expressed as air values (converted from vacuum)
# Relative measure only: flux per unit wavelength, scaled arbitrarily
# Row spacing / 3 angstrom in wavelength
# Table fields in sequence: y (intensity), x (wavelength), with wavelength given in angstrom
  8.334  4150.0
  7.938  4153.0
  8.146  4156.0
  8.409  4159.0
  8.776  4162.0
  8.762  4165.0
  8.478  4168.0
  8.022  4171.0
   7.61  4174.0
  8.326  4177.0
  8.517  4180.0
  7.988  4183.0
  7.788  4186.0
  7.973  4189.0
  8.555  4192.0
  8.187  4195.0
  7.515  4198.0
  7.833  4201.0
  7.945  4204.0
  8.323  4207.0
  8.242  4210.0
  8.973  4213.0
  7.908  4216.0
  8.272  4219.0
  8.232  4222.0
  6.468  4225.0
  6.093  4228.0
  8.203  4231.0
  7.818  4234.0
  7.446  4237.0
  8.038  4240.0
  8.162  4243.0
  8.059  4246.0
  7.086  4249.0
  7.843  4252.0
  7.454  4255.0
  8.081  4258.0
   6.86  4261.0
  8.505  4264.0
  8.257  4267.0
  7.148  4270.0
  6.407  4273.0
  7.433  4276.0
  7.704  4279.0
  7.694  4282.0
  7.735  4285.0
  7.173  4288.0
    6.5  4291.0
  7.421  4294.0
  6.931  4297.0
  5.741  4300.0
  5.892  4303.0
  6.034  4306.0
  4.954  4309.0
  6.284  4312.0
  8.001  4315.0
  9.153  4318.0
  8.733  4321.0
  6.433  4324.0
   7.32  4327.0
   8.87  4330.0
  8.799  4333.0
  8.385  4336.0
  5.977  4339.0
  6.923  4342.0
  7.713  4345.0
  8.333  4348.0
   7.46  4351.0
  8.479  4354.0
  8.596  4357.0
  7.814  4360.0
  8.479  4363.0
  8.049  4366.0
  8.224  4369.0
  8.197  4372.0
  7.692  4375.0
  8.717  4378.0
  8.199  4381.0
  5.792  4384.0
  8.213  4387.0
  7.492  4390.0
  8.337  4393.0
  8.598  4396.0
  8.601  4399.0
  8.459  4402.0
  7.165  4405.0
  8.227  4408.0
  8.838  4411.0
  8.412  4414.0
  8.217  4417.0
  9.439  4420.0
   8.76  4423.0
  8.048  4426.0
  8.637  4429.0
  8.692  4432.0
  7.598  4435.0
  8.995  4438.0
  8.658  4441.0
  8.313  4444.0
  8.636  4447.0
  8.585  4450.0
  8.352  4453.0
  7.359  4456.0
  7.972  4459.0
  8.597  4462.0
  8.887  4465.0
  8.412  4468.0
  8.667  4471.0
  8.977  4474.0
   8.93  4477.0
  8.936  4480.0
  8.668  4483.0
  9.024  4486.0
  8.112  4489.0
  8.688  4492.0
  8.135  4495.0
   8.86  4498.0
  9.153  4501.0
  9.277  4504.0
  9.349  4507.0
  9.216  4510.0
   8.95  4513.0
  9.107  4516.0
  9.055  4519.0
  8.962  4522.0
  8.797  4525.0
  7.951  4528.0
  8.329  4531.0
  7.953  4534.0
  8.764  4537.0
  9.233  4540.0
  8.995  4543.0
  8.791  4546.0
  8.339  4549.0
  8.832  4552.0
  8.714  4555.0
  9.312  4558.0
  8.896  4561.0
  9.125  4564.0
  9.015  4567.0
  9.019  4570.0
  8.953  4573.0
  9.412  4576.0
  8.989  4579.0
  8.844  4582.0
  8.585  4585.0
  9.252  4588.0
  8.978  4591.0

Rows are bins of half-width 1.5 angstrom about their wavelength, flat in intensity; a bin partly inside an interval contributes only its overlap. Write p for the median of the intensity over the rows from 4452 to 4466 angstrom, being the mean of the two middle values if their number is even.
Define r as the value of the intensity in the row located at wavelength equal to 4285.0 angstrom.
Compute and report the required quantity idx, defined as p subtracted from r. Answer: -0.6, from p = 8.4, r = 7.735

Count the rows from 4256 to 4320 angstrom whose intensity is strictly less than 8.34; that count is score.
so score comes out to 19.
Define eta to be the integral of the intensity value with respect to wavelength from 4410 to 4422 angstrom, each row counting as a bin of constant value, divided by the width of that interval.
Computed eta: 8.72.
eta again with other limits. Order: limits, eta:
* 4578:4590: 8.92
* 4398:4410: 8.12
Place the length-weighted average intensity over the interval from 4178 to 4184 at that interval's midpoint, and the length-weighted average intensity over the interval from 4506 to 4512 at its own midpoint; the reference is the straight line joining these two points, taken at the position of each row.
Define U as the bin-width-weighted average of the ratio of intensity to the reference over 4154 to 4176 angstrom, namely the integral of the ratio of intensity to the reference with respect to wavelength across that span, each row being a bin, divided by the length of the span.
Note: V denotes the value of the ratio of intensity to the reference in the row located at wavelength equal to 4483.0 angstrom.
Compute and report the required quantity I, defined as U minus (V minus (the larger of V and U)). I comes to 1.07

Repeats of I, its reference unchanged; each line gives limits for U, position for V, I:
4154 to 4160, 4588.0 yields 1.03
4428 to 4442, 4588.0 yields 0.94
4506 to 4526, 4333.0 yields 0.98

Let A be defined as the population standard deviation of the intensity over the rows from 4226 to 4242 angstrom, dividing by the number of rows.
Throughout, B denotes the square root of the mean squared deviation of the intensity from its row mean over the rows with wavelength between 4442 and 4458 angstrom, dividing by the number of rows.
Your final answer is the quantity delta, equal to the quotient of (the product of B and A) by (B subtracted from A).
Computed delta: 1.2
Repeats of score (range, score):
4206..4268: 19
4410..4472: 6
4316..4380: 12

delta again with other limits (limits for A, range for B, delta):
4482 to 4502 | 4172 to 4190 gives 1.7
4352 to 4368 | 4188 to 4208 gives -5.9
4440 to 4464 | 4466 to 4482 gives 0.4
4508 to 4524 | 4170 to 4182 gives -0.1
